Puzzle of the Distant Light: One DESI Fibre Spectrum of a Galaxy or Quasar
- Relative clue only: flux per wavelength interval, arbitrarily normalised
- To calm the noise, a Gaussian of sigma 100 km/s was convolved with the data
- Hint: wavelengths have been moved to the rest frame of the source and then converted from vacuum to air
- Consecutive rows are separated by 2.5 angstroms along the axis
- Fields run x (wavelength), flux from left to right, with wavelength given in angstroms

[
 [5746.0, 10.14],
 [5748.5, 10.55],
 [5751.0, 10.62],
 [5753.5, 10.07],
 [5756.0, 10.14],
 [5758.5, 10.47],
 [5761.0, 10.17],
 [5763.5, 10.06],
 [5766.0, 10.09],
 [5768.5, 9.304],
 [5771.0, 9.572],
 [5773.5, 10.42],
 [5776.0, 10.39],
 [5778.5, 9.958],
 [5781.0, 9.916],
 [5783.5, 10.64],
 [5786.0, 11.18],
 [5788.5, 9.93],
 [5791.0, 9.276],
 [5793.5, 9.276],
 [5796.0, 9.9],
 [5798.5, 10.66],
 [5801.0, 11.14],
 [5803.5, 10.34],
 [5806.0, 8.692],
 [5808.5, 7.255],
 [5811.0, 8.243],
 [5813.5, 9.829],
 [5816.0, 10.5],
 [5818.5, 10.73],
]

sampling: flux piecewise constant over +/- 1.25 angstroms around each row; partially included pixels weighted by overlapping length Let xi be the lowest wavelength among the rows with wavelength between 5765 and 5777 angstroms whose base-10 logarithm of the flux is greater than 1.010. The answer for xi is 5773.5 angstroms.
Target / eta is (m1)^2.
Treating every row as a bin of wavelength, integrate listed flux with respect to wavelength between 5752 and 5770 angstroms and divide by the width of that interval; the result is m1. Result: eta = 101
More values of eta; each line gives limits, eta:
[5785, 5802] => 103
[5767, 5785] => 101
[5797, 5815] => 90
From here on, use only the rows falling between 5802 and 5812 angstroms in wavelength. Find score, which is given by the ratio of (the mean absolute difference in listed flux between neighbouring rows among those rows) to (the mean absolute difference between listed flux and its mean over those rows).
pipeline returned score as 1.5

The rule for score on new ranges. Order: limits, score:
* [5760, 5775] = 1.2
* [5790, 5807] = 1.0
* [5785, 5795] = 1.0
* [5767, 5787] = 0.8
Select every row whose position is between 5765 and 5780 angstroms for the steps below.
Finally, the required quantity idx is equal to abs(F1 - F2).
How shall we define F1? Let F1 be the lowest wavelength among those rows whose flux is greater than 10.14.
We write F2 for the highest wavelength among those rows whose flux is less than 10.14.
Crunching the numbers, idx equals 5.0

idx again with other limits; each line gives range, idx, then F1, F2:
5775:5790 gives 12.5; 5776.0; 5788.5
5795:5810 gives 10.0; 5798.5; 5808.5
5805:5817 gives 2.5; 5816.0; 5813.5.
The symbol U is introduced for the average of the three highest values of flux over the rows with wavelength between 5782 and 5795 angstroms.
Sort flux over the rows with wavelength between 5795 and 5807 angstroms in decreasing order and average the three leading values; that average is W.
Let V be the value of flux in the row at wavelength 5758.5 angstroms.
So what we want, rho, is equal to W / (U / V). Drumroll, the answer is 10.6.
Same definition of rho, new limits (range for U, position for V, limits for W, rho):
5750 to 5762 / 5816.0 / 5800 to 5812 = 10.1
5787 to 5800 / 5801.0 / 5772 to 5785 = 11.5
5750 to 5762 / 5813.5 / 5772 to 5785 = 9.9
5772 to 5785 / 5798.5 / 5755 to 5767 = 10.4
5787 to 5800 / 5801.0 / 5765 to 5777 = 11.3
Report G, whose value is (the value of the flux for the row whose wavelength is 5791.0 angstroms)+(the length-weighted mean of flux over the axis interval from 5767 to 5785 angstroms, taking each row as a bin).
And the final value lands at 19.32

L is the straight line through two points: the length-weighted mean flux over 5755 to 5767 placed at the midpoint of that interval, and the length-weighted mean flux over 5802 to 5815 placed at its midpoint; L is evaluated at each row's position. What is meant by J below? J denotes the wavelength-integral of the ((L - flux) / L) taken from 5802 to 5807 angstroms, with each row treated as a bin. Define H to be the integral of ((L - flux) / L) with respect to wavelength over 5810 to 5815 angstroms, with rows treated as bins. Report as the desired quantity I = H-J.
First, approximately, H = -0.18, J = -0.32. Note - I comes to 0.1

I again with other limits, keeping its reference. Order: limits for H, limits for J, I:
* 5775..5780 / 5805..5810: -0.8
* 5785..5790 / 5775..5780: -0.3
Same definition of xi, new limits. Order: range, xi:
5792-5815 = 5798.5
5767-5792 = 5773.5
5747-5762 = 5748.5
